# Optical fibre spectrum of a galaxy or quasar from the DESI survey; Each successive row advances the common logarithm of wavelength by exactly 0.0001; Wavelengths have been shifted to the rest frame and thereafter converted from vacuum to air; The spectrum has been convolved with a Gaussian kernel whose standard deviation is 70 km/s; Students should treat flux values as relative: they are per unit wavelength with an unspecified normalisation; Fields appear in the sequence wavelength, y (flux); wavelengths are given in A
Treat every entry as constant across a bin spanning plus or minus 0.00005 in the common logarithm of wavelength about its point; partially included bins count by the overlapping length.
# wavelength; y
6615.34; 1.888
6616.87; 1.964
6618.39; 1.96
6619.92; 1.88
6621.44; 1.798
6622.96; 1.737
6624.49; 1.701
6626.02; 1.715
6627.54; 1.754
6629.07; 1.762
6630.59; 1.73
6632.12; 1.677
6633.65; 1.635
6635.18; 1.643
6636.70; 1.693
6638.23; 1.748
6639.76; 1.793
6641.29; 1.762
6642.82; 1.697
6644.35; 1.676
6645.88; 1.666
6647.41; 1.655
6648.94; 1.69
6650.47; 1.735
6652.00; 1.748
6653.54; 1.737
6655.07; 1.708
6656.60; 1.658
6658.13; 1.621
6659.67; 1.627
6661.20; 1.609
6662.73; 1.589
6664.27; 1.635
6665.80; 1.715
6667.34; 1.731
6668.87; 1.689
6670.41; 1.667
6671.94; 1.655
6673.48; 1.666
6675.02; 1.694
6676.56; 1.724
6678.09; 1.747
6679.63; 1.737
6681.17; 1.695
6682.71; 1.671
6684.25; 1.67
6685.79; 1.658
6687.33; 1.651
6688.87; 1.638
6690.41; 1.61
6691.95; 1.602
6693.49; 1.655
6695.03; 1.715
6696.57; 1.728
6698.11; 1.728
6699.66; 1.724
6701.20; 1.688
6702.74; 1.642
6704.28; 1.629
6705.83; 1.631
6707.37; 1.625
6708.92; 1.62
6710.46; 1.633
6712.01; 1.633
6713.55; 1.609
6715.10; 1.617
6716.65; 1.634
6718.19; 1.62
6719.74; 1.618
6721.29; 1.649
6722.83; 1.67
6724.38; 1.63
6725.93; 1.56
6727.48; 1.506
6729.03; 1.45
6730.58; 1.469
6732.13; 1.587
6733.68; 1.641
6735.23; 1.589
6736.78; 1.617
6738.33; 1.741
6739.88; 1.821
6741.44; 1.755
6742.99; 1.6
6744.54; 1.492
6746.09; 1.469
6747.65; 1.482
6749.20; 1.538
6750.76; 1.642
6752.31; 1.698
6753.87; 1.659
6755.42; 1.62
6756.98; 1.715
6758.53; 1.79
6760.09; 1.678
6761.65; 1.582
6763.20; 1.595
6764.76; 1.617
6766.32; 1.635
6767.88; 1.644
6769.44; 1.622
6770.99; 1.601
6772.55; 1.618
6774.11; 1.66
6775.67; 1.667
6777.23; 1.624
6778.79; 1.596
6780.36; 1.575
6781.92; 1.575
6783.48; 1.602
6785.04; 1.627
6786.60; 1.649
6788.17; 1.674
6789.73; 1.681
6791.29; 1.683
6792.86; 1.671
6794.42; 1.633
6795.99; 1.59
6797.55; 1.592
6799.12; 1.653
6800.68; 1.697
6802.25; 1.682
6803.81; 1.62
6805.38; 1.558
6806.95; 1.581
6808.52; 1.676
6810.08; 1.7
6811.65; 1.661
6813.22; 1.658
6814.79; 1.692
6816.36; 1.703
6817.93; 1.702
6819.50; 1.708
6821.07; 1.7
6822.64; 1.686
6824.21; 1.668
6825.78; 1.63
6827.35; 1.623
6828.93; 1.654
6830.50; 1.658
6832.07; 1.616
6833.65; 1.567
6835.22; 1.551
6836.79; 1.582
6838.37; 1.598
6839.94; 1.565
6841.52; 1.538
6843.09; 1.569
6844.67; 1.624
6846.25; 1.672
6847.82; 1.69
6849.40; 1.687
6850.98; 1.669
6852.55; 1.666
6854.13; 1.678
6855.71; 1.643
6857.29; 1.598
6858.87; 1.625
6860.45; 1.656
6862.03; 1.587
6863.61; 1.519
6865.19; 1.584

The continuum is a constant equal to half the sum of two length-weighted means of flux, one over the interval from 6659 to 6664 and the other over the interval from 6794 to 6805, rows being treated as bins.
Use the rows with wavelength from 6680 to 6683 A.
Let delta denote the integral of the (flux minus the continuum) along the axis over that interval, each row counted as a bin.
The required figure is 0.2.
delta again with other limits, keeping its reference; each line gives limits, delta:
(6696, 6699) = 0.3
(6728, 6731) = -0.5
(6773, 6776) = 0.1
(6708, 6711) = 0.0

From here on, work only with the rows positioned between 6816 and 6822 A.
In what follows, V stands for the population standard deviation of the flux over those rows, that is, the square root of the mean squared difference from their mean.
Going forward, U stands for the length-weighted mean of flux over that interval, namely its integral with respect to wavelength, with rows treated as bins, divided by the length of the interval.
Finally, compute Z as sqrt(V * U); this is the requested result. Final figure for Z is 0.07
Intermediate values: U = 1.70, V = 0.003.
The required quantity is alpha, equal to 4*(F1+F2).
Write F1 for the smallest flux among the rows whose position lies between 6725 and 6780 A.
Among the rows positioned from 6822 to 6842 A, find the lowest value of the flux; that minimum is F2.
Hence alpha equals 12.0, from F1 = 1.45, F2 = 1.538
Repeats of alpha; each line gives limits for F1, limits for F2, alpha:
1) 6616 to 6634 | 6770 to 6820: 12.8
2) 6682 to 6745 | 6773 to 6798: 12.1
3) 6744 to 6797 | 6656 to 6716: 12.2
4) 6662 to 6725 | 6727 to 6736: 12.2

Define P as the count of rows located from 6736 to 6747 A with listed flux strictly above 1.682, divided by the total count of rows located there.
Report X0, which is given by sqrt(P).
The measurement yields 0.65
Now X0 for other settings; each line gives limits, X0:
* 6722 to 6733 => 0.00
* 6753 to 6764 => 0.53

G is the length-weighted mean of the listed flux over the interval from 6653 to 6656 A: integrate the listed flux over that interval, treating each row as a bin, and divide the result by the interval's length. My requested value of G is 1.72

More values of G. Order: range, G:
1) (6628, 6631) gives 1.75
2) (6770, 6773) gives 1.61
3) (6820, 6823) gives 1.70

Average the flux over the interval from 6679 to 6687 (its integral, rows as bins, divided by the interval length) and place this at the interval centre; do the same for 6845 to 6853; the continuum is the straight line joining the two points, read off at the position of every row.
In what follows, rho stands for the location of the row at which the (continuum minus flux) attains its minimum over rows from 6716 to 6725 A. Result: 6722.83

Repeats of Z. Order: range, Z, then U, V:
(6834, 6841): 0.17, 1.57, 0.018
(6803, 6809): 0.27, 1.61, 0.045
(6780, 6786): 0.19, 1.60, 0.022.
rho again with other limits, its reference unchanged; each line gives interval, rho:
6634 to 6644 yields 6639.76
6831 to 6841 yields 6832.07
